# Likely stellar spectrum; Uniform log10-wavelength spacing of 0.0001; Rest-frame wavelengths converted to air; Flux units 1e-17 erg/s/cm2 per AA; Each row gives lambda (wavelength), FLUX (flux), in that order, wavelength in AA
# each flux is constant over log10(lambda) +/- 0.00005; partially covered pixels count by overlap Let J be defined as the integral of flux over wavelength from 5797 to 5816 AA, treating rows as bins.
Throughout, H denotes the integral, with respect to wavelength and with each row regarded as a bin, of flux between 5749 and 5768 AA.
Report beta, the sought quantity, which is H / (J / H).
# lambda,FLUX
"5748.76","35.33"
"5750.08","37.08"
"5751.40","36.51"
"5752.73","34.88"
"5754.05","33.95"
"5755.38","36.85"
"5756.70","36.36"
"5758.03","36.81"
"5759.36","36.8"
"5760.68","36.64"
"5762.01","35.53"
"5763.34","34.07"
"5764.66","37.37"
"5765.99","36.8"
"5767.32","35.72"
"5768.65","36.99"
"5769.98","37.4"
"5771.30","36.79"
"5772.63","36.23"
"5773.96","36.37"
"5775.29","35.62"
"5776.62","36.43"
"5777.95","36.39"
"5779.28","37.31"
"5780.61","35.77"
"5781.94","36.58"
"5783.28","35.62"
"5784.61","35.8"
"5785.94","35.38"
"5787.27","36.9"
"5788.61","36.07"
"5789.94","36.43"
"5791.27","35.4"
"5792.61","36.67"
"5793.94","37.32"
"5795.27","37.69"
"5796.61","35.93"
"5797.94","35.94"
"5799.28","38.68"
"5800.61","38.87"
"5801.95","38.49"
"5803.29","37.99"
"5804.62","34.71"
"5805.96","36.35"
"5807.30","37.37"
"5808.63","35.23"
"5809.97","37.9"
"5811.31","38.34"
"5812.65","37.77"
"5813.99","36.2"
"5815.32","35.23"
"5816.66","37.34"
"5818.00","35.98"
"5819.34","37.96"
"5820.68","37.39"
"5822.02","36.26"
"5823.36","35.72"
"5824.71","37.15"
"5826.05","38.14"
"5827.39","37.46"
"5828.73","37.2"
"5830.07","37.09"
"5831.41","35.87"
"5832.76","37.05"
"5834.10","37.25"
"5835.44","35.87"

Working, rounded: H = 686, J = 704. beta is 667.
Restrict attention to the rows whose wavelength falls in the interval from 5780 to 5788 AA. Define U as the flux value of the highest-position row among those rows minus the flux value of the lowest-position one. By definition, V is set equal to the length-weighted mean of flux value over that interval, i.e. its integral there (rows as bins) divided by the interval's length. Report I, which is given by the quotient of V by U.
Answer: 32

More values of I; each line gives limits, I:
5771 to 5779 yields -91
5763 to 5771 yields 11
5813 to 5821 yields 31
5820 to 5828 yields 529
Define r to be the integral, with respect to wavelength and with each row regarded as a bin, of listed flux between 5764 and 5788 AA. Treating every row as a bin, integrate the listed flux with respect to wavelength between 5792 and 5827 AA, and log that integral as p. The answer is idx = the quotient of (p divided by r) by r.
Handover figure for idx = 0.002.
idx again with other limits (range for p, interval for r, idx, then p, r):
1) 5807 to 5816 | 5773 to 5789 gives 0.001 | 332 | 579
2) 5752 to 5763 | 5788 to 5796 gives 0.005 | 395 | 293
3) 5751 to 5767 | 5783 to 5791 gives 0.007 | 576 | 288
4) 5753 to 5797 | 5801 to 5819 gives 0.004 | 1597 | 664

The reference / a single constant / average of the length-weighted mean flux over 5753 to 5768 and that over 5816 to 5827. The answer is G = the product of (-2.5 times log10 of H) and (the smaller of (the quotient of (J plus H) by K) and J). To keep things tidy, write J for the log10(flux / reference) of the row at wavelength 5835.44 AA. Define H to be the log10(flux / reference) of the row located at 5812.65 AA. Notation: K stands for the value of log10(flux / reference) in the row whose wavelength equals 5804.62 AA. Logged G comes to -1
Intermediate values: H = 0.015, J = -0.0077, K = -0.022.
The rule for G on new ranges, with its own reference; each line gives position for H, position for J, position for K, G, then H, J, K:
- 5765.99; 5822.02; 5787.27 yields 0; 0.003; -0.0030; 0.005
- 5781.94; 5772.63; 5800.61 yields -1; 0.001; -0.0034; 0.027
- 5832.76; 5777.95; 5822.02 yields -9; 0.006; -0.0015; -0.003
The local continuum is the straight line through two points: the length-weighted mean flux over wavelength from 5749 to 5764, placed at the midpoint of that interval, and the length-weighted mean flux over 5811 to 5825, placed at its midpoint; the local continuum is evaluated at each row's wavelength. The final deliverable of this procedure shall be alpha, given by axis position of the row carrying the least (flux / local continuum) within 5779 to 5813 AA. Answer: 5804.62 AA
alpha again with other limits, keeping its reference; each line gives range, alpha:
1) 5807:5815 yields 5808.63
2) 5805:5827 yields 5815.32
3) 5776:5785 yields 5783.28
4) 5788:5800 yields 5791.27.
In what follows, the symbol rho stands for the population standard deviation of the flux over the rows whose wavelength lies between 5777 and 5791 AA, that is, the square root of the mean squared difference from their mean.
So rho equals 0.6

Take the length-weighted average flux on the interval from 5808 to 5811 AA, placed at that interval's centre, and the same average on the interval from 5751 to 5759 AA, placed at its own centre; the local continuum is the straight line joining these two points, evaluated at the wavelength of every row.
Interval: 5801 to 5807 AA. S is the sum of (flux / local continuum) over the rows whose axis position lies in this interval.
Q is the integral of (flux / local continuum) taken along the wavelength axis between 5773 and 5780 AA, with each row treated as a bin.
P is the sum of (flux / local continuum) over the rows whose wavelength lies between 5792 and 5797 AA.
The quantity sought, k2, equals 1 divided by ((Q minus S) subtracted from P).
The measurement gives 0.97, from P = 4.0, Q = 7.0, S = 4.0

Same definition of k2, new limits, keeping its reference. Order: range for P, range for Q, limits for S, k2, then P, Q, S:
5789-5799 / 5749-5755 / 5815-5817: 0.33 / 7.0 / 6.0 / 2.0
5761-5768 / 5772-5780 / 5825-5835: 0.25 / 5.0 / 8.0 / 7.0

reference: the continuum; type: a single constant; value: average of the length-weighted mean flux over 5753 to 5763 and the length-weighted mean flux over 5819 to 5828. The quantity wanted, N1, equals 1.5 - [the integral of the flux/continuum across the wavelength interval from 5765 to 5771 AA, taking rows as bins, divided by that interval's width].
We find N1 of 0.494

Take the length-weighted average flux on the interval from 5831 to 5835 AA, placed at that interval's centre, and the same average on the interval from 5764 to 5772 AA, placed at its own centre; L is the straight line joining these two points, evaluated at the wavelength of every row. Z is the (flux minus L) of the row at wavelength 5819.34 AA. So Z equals 1.2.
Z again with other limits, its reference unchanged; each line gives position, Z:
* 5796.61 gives -0.9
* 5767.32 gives -1.1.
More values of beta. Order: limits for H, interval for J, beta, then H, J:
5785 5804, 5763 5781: 752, 702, 656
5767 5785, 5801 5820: 611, 655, 702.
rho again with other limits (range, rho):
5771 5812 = 1.1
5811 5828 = 1.0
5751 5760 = 1.1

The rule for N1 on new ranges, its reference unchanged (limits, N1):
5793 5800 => 0.484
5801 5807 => 0.489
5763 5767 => 0.509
